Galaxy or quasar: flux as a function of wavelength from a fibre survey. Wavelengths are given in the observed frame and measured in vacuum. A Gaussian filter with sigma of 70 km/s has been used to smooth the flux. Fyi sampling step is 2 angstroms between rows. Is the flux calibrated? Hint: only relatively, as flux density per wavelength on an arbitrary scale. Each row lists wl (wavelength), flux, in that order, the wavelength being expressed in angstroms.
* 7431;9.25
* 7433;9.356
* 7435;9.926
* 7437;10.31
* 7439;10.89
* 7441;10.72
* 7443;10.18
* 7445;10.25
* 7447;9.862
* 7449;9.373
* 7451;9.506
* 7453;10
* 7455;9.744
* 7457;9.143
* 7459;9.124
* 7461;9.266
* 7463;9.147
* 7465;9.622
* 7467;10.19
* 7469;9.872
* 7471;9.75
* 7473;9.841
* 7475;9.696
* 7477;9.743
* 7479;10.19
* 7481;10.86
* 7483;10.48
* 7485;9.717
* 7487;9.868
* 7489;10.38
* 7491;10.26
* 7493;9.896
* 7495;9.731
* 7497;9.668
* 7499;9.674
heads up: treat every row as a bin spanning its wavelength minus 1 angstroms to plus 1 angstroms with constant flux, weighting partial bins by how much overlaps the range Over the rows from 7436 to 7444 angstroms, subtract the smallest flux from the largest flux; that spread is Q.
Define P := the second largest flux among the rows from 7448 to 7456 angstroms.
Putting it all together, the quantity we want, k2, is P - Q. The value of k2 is 9.03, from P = 9.744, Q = 0.7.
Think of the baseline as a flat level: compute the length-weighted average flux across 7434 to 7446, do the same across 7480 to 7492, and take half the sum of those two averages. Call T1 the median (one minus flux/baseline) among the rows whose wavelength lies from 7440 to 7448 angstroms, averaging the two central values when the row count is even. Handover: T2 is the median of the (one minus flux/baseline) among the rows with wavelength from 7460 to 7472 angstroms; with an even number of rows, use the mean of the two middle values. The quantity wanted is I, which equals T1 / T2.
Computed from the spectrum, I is 0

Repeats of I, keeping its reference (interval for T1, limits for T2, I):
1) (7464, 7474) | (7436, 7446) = 48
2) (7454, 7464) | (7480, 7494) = 20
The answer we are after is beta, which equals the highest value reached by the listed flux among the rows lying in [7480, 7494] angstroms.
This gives 10.86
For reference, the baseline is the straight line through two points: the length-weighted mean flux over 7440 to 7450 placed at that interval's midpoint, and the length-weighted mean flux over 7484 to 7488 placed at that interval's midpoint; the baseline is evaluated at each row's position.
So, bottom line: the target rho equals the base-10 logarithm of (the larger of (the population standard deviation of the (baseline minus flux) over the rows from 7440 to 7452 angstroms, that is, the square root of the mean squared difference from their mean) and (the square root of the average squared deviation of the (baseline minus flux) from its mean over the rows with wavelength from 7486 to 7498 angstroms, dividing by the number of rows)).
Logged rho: -0.36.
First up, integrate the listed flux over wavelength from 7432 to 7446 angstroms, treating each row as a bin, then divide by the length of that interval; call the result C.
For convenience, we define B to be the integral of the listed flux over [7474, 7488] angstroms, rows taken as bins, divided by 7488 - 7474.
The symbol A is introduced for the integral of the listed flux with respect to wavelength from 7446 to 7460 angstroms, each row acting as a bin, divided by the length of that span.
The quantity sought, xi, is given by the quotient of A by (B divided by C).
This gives 9.7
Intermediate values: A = 9.5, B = 10.08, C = 10.2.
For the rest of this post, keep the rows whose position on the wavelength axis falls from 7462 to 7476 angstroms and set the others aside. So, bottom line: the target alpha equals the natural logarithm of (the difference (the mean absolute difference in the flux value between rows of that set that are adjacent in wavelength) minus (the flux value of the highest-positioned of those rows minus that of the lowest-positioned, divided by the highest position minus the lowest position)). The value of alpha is -1.42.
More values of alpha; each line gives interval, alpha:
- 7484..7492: -1.77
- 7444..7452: -0.78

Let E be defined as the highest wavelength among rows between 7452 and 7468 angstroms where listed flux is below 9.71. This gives 7465 angstroms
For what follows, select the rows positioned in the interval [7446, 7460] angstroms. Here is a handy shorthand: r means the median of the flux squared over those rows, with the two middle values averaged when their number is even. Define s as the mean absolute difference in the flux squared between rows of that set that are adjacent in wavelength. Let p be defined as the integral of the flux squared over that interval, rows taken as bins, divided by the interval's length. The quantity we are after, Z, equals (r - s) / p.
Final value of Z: 0.922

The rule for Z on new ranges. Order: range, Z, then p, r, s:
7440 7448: 0.927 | 105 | 104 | 6.8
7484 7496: 0.928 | 100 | 98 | 5.3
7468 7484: 0.905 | 101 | 97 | 5.6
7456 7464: 0.974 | 84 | 84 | 1.7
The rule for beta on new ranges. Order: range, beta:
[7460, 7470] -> 10.19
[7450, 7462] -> 10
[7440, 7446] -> 10.72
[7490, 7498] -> 10.26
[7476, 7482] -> 10.86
